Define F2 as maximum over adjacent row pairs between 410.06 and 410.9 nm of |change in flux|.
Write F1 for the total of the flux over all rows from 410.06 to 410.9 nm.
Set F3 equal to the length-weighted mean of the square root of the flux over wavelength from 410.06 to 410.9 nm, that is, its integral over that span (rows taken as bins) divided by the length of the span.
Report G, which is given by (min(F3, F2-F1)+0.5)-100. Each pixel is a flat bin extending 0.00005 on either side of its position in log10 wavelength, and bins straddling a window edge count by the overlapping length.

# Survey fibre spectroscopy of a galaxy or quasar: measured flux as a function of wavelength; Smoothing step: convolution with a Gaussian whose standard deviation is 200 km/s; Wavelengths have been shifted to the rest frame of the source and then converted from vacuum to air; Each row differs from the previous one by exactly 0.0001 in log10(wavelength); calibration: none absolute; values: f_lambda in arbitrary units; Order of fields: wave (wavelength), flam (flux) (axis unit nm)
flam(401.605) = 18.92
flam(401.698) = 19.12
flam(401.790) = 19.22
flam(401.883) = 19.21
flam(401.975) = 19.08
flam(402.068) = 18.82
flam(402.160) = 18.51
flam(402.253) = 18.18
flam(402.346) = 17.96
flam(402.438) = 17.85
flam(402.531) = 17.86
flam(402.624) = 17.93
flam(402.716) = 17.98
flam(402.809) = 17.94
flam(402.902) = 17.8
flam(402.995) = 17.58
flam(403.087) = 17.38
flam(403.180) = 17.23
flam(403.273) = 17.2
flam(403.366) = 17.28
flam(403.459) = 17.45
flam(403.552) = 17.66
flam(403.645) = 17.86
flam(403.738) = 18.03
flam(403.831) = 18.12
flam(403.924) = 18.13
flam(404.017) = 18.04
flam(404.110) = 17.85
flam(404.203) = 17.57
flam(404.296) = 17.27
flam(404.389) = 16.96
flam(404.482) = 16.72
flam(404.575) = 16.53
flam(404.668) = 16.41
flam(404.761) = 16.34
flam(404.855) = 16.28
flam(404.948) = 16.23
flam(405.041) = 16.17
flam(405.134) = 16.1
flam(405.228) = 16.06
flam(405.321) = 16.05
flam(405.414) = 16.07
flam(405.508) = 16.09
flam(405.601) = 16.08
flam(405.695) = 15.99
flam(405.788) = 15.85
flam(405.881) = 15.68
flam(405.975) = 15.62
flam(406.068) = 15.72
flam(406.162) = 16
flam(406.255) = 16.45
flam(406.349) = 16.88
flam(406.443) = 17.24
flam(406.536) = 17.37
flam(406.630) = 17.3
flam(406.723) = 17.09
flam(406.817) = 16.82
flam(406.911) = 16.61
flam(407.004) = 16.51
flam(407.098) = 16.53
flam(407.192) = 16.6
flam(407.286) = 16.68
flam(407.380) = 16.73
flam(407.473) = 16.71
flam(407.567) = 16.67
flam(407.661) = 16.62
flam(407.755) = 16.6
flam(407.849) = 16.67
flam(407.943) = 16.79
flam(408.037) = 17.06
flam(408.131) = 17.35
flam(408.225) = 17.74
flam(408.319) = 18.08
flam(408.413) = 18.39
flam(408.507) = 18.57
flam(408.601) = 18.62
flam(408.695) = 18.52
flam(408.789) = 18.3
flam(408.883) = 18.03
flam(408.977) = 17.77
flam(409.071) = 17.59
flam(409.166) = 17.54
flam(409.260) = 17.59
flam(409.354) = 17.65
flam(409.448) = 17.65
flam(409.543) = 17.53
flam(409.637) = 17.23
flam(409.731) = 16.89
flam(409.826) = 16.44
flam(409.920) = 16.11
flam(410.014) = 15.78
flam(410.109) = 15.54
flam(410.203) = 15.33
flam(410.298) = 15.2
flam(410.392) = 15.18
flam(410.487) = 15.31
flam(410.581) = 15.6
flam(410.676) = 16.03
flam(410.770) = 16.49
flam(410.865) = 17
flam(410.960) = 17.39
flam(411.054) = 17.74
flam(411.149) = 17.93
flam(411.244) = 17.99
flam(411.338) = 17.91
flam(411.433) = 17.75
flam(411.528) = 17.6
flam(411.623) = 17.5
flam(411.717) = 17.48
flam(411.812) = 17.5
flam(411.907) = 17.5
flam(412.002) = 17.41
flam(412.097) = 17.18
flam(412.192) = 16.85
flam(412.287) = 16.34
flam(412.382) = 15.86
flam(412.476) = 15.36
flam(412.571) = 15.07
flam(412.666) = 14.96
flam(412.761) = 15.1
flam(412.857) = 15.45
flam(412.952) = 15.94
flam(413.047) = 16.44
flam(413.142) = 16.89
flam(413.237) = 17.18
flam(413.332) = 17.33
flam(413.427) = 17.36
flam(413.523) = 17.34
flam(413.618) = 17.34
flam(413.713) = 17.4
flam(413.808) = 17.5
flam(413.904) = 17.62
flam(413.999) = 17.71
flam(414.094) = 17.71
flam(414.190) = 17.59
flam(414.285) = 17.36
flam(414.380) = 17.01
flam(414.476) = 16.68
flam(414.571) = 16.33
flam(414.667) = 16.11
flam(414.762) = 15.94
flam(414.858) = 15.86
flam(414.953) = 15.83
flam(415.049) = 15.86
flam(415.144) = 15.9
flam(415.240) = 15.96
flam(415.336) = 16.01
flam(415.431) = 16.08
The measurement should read -241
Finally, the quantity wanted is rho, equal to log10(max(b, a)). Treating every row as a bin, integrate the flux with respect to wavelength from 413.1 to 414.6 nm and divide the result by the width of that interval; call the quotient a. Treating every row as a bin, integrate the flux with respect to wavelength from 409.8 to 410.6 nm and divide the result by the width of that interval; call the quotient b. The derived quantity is 1.24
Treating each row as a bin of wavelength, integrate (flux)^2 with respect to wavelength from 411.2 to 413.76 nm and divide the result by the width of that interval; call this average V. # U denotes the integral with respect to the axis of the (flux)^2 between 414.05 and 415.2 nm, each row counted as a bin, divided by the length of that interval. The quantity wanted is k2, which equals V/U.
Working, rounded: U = 273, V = 284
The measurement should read 1.04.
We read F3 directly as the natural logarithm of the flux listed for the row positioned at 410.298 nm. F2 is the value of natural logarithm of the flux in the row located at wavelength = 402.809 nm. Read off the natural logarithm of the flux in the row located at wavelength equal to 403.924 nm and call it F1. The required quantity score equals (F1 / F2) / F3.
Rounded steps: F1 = 2.90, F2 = 2.89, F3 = 2.72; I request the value 0.369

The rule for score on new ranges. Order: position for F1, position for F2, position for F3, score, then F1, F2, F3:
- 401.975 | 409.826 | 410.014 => 0.382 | 2.95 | 2.80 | 2.76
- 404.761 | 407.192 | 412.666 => 0.368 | 2.79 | 2.81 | 2.71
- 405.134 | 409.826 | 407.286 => 0.353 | 2.78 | 2.80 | 2.81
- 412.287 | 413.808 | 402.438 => 0.339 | 2.79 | 2.86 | 2.88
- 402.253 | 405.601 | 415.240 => 0.377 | 2.90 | 2.78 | 2.77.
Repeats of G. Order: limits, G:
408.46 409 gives -209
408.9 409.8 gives -257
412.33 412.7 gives -160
